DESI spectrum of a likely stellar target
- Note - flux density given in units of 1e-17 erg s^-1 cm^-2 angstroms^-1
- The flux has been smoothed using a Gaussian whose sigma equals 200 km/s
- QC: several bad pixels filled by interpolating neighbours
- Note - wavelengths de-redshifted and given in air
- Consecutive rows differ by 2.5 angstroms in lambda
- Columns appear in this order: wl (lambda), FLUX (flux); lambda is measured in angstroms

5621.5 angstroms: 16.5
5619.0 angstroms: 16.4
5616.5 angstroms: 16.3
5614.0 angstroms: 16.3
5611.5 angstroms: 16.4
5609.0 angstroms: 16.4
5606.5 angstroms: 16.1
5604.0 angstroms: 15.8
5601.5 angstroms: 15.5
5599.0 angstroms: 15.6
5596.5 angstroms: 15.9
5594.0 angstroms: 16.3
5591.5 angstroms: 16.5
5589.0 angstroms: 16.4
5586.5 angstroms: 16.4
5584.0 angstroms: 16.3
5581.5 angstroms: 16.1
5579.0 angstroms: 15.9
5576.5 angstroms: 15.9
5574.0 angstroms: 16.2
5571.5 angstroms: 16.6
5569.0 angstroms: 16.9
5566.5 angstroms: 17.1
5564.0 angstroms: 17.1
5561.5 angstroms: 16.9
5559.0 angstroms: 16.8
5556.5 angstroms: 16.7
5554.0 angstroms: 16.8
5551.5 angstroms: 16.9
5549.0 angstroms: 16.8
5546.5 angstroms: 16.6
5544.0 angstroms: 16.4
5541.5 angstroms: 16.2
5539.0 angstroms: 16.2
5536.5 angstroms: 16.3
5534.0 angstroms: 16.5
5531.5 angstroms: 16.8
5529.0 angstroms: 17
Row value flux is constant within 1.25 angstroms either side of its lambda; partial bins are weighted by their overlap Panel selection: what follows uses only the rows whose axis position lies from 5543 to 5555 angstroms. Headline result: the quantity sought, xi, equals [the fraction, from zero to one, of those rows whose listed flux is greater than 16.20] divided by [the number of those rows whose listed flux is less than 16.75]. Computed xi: 0.50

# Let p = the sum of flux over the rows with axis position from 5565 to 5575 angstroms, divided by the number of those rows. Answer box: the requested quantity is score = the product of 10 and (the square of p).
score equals 2789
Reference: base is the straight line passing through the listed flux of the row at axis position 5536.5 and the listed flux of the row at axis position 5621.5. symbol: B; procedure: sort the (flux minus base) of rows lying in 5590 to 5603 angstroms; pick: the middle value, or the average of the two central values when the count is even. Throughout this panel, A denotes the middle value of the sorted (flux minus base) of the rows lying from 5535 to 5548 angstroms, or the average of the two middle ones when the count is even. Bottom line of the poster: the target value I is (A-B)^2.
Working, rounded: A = 0.00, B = -0.54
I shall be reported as 0.3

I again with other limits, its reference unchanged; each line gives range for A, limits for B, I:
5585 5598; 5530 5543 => 0.0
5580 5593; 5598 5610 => 0.4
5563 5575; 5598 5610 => 1.4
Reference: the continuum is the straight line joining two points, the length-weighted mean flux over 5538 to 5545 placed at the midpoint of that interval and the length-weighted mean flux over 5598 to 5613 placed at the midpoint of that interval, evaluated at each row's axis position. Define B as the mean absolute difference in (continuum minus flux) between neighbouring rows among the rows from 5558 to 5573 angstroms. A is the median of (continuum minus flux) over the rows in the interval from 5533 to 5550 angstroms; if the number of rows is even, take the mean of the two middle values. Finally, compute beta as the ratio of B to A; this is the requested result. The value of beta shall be -1.1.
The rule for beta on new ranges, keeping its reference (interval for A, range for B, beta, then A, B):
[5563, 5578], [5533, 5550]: -0.3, -0.6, 0.15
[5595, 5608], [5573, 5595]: 0.8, 0.2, 0.14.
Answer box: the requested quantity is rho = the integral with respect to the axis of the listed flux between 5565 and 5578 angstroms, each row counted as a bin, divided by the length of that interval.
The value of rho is 16.54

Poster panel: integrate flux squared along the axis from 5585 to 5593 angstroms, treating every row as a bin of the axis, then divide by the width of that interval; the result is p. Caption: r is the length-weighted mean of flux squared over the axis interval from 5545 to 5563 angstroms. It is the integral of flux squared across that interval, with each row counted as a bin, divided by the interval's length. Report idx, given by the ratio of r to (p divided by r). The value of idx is 294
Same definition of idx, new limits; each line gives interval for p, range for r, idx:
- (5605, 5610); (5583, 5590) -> 273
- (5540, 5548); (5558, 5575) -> 297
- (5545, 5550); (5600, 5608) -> 225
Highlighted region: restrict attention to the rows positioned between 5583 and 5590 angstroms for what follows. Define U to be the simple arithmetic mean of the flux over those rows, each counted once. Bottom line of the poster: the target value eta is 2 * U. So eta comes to 32.7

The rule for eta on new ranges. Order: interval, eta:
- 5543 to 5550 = 33.2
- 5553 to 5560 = 33.5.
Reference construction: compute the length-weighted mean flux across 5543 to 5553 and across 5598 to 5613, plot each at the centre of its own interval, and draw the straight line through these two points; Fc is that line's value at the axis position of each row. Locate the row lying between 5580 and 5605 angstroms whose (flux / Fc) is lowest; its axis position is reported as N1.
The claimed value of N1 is 5601.5 angstroms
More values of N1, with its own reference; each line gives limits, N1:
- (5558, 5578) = 5576.5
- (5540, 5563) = 5541.5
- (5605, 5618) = 5606.5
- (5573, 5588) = 5576.5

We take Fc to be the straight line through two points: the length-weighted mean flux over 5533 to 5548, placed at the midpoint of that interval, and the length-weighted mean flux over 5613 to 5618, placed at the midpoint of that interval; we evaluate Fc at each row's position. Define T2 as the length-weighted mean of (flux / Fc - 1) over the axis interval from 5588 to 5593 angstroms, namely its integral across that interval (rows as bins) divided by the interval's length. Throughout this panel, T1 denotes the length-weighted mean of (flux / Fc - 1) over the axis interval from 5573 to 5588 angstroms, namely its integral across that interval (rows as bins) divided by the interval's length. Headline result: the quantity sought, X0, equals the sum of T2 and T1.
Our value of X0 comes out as -0.005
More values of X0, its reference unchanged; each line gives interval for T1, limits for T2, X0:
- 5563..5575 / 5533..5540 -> 0.024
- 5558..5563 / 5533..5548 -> 0.031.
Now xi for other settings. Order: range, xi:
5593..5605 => 0.04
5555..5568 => 1.00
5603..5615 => 0.12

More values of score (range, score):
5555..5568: 2863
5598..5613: 2549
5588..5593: 2706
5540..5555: 2761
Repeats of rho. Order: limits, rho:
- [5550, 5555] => 16.85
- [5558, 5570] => 16.96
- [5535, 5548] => 16.35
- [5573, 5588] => 16.14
